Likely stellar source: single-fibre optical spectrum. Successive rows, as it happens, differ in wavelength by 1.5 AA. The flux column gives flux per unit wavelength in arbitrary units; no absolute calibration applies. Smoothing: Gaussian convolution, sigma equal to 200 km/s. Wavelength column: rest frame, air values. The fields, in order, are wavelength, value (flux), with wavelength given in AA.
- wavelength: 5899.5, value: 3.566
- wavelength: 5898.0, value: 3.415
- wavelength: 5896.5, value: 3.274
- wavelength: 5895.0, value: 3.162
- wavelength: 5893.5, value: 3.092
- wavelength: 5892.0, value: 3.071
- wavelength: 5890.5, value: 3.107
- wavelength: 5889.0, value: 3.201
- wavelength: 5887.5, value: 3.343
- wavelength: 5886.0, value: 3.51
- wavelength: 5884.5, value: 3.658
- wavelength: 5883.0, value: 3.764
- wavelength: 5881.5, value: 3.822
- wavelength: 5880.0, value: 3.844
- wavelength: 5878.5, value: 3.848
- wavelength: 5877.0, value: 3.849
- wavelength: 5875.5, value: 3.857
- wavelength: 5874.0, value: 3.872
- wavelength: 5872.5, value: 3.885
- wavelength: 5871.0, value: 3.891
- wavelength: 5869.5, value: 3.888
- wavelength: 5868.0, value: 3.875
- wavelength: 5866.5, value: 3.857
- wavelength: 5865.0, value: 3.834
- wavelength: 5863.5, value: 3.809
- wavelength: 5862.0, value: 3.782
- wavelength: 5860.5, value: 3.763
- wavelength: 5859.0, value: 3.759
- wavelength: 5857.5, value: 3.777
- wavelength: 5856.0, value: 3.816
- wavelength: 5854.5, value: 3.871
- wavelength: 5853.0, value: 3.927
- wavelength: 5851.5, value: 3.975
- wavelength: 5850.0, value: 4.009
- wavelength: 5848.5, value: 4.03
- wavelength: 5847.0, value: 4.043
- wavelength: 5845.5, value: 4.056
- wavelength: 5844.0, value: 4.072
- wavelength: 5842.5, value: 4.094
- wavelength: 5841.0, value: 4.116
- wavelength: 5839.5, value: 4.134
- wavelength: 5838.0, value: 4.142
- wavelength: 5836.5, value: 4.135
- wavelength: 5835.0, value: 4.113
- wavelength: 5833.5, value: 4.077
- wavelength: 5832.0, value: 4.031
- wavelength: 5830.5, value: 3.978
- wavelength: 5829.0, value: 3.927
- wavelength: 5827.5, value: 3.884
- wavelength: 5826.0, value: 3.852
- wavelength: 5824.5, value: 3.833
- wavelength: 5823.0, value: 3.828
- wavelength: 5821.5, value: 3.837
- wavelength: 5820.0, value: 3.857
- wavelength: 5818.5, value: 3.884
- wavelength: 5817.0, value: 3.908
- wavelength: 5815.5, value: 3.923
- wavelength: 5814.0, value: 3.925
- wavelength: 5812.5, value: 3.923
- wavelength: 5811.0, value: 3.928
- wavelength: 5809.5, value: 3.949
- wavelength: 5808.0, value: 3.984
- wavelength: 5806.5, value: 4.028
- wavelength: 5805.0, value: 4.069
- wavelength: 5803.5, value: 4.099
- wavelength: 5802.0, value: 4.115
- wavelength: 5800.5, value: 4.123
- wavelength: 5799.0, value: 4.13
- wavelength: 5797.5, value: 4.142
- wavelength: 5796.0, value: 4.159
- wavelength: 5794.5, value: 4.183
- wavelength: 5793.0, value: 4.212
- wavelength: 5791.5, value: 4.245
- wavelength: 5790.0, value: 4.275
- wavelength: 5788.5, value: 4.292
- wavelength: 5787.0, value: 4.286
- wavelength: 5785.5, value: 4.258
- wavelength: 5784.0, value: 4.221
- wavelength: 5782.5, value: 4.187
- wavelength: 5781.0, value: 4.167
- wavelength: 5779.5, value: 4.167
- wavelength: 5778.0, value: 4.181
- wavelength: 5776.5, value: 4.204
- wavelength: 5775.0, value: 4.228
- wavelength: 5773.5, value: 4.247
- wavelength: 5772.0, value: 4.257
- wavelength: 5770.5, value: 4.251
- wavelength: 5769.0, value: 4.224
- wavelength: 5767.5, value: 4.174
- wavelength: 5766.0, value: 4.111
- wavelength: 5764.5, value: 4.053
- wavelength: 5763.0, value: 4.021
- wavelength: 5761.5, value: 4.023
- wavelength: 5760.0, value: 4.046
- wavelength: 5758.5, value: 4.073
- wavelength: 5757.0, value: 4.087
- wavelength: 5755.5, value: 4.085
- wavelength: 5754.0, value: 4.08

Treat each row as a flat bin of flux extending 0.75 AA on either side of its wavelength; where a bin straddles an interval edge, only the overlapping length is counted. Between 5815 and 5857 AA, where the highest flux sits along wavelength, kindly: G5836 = 5838.0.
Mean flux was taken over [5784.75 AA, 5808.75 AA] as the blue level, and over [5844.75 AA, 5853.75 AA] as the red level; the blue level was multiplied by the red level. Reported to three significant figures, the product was 16.7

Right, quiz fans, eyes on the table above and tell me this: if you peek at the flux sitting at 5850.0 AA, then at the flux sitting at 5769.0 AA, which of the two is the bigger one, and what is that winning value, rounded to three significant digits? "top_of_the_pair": 4.22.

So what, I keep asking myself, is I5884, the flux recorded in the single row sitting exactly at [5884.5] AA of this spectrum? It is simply 3.658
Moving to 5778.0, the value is 4.181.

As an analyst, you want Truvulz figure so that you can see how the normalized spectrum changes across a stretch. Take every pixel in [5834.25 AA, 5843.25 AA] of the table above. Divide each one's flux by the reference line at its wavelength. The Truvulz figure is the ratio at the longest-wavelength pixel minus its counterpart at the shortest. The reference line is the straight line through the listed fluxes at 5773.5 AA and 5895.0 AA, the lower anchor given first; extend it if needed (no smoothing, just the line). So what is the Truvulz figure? 0.015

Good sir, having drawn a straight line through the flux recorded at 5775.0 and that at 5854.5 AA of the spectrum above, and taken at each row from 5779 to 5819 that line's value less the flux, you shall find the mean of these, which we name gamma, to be 0.02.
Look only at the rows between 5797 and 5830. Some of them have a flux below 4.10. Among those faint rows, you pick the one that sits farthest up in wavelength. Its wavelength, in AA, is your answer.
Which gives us 5829.0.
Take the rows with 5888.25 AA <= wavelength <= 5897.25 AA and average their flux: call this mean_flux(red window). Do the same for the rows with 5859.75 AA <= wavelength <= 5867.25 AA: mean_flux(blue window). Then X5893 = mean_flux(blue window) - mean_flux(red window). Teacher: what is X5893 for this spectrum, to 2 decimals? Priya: 0.66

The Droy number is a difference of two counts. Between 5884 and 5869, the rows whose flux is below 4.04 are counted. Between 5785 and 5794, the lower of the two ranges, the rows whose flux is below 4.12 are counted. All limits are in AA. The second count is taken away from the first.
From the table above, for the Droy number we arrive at 10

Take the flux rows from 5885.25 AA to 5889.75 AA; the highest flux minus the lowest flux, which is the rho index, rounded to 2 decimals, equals 0.31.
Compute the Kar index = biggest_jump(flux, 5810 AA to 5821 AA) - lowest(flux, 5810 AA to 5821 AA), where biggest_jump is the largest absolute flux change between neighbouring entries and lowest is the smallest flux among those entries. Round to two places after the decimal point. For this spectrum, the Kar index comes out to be -3.83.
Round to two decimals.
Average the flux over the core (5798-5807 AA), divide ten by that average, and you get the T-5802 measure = 2.44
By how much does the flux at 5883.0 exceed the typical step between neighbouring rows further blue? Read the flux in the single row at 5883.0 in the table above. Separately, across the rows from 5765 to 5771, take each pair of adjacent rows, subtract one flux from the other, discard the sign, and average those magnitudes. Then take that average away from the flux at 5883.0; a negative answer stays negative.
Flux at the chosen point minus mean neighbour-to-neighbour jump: 3.72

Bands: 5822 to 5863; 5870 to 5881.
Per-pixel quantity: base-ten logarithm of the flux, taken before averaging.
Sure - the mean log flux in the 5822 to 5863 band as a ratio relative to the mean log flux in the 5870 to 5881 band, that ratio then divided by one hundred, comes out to 0.0102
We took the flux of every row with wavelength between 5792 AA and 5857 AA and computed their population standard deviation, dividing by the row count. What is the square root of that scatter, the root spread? 0.33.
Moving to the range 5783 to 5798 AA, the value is 0.22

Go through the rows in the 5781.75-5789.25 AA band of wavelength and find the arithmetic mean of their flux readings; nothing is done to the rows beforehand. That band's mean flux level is 4.25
